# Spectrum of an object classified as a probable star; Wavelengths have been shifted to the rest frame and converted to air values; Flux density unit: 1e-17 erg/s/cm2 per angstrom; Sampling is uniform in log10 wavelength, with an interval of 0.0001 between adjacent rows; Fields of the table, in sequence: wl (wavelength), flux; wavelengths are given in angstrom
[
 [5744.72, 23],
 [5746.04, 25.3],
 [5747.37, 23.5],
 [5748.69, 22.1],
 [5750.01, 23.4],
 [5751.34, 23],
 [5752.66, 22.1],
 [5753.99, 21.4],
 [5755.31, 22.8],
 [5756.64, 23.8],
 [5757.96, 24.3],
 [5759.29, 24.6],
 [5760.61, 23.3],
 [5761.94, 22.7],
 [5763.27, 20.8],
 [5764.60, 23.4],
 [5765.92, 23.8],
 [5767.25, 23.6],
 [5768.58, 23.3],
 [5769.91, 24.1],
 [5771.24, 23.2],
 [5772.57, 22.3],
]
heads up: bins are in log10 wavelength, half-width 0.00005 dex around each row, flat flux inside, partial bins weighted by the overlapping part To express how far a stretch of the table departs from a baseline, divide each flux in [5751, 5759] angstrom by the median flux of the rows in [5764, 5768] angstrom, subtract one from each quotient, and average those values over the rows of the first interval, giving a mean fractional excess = -0.03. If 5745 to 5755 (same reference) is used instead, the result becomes -0.03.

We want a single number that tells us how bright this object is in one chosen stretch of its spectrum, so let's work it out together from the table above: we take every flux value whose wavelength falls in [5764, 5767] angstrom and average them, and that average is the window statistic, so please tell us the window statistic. 23.6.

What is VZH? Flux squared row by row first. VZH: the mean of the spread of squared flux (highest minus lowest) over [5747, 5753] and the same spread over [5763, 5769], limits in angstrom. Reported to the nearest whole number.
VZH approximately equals 99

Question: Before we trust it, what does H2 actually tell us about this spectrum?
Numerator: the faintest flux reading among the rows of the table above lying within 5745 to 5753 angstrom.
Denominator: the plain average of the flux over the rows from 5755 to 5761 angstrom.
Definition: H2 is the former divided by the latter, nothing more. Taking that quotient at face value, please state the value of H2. 0.93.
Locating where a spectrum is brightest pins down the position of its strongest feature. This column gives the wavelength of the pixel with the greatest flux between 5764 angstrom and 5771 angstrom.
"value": 5769.91 angstrom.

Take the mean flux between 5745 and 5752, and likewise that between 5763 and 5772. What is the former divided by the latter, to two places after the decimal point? 1.01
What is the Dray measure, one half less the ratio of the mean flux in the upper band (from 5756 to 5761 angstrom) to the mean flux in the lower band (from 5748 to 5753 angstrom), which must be -0.560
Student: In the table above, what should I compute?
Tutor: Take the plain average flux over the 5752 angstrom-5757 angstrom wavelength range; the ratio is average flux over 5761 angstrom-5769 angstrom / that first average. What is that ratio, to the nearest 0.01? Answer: 1.02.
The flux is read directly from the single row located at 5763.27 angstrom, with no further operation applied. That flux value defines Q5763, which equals 20.8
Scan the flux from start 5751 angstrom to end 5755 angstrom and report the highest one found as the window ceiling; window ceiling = 23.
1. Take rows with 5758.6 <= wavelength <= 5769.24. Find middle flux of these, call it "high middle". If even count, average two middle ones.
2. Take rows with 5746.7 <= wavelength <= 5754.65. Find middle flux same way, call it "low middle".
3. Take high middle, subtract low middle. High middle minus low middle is 0.8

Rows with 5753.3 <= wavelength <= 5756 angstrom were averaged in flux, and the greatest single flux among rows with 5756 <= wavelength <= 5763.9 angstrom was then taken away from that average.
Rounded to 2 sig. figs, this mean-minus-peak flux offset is -2.5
